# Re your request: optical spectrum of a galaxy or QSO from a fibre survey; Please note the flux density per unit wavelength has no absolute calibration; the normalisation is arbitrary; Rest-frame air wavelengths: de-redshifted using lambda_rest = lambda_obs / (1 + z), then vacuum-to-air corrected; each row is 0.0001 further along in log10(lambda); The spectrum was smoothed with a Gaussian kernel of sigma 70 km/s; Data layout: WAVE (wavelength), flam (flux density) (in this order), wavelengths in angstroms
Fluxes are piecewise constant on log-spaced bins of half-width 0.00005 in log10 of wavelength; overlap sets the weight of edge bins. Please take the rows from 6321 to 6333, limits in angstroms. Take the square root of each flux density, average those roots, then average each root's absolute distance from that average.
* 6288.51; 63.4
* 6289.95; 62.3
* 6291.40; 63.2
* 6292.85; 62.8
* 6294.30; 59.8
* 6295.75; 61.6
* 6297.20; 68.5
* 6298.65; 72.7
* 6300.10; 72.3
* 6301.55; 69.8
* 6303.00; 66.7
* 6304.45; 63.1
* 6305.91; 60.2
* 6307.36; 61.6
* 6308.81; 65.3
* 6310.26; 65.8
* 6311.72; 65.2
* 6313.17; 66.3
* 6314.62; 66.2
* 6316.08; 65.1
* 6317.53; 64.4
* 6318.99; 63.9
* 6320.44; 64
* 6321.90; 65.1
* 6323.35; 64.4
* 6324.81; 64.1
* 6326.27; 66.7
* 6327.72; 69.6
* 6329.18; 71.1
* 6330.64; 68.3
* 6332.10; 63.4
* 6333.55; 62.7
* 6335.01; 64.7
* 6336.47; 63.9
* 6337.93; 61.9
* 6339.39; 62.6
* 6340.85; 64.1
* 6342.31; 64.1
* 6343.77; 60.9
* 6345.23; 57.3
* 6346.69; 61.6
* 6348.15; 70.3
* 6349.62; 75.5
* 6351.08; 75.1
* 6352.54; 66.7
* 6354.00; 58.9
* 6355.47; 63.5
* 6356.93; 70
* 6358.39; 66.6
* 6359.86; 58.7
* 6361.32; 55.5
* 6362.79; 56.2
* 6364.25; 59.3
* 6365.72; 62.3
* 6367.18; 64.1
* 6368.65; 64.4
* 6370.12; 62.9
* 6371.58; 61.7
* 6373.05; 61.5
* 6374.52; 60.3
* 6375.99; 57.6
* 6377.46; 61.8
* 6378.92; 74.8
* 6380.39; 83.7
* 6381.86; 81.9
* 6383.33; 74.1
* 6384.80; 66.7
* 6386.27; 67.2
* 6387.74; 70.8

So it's 0.14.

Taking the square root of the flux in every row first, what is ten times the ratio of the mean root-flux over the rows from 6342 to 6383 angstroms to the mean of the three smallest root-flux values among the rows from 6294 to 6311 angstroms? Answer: 10.3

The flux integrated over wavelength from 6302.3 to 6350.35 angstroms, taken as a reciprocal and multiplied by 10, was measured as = 0.0032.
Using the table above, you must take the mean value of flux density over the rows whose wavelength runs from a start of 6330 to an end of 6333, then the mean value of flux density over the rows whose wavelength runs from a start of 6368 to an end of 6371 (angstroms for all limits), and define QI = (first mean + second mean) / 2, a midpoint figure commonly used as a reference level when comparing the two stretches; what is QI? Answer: 65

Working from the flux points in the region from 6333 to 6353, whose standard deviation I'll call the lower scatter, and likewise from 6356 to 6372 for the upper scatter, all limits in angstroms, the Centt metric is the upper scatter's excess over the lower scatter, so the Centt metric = -0.9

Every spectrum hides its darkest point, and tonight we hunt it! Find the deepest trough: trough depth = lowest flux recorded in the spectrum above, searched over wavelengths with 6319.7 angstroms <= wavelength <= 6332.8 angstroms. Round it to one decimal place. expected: 63.4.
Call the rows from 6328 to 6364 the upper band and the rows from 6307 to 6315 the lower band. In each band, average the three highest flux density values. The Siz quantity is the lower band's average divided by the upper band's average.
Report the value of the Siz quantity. 0.89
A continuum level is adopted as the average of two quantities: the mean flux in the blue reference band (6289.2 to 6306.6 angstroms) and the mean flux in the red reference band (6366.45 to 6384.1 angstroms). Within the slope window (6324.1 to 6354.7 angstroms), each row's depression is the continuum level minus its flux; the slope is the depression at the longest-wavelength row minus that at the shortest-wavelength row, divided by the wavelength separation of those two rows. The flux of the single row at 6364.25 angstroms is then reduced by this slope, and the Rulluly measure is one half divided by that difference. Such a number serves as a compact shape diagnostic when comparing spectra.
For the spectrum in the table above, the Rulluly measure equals 0.0085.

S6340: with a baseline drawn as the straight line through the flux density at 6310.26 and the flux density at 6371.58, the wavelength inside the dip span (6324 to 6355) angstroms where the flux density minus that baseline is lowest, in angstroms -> 6345.23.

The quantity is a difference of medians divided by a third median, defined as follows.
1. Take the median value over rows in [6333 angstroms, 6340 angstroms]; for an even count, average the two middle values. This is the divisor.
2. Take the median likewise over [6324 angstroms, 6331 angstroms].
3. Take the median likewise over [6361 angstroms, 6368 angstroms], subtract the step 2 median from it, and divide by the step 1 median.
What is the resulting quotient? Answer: -0.14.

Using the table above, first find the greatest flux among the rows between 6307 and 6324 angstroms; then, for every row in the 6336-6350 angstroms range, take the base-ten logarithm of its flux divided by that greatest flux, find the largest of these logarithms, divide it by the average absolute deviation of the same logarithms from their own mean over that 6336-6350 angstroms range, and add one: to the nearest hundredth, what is 3.50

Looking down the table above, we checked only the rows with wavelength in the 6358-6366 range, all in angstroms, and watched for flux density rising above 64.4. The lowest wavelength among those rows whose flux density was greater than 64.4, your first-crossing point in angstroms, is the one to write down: 6358.39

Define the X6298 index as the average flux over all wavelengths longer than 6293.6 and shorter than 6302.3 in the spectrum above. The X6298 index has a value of 67.5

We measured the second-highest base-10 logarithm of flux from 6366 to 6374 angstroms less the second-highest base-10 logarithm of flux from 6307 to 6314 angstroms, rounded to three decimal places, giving -0.011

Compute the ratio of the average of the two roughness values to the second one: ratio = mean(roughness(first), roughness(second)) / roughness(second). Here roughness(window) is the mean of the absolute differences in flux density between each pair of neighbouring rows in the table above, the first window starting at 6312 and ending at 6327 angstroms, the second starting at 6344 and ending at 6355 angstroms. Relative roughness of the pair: 0.57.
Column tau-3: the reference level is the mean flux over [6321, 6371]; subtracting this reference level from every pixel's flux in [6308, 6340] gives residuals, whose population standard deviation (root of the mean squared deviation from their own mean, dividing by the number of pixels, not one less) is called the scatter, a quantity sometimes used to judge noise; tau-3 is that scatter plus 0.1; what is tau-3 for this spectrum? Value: 2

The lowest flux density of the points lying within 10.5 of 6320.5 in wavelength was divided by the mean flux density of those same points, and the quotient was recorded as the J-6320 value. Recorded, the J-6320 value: 0.97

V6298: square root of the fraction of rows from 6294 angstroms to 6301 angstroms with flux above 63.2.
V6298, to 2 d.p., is 0.77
